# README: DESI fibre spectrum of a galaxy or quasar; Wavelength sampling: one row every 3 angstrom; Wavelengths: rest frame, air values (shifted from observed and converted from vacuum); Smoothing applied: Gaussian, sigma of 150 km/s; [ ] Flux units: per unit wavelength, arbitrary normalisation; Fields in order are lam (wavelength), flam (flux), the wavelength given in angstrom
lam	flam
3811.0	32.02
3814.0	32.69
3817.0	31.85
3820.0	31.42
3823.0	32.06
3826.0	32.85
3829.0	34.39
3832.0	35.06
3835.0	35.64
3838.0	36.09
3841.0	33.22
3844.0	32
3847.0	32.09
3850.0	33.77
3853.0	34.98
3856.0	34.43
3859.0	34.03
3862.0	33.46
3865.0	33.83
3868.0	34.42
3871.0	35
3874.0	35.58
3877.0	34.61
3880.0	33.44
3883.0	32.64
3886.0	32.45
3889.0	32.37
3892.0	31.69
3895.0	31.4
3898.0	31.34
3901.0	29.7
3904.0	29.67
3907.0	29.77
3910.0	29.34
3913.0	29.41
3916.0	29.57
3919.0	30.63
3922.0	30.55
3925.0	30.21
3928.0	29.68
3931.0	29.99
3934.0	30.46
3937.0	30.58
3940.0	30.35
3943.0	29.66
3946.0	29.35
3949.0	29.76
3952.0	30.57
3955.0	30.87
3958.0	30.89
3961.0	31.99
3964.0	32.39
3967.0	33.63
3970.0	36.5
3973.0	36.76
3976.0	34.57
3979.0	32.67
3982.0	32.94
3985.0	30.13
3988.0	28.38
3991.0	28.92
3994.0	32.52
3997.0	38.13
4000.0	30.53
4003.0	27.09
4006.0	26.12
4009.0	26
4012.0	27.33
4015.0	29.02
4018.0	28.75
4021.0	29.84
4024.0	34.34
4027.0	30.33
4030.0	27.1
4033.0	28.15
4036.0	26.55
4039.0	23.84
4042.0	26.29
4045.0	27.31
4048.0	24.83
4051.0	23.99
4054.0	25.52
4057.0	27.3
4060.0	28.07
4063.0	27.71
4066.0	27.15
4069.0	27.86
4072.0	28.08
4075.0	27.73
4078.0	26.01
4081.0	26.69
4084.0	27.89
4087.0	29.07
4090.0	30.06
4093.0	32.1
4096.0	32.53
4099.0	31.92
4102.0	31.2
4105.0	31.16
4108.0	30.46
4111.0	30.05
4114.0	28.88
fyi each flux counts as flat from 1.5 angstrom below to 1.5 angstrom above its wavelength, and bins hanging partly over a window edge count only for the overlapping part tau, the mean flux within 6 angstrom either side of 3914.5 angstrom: 29.7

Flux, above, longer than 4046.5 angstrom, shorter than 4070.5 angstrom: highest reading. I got 28.07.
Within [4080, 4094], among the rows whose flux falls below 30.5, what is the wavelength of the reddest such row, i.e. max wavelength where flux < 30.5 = 4090.0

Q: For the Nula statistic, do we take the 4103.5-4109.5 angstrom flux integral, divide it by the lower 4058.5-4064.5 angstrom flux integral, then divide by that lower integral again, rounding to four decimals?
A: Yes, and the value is 0.0066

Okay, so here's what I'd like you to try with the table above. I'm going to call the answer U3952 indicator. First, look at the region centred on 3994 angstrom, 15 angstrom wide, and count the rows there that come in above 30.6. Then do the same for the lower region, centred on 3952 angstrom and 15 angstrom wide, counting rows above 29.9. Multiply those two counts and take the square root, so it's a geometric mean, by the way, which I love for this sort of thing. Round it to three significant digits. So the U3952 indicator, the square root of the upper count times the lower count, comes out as 2.45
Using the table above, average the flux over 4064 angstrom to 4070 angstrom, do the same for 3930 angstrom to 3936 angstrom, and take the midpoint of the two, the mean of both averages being 28.9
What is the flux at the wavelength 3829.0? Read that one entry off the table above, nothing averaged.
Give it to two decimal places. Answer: 34.39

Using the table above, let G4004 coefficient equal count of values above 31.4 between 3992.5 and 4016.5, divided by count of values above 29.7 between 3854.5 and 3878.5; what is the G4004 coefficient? 0.25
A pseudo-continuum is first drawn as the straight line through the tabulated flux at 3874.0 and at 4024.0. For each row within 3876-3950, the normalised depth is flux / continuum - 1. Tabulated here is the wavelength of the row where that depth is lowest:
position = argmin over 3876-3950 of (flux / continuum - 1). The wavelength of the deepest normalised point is 3910.0 angstrom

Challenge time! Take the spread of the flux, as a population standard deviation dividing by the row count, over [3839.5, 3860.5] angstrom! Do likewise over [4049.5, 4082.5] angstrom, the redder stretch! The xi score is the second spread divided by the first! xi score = 1.2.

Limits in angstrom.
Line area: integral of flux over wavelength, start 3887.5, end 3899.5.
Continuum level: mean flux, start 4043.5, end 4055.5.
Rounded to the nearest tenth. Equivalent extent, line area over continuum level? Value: 15.0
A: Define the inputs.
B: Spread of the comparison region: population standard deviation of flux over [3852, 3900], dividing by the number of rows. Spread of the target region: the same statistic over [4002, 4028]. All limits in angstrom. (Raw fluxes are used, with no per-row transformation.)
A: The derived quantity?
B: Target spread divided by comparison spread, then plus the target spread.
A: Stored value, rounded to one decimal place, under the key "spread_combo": 4.3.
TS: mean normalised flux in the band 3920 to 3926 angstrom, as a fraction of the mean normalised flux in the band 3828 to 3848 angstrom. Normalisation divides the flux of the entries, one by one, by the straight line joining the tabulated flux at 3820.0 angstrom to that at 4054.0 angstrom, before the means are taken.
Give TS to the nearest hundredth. 0.96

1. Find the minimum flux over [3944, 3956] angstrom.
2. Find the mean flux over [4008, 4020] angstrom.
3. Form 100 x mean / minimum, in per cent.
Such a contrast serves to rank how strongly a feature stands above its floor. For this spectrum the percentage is 95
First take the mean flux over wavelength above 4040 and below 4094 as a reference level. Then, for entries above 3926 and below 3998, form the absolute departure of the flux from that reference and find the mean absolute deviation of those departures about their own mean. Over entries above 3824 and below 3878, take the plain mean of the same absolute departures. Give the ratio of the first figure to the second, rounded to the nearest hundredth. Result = 0.30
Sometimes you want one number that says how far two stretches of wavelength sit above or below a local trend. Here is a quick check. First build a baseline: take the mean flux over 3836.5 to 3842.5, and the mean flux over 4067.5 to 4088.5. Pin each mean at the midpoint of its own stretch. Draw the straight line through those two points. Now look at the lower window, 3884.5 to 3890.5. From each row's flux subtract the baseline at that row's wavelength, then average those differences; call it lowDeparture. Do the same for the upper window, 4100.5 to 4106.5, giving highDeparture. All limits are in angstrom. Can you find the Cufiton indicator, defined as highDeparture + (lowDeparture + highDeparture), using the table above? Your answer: 8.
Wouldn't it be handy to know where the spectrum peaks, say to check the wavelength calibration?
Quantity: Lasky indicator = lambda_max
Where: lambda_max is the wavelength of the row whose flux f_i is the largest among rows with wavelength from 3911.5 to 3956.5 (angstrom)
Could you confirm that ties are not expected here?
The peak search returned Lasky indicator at 3955.0 angstrom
